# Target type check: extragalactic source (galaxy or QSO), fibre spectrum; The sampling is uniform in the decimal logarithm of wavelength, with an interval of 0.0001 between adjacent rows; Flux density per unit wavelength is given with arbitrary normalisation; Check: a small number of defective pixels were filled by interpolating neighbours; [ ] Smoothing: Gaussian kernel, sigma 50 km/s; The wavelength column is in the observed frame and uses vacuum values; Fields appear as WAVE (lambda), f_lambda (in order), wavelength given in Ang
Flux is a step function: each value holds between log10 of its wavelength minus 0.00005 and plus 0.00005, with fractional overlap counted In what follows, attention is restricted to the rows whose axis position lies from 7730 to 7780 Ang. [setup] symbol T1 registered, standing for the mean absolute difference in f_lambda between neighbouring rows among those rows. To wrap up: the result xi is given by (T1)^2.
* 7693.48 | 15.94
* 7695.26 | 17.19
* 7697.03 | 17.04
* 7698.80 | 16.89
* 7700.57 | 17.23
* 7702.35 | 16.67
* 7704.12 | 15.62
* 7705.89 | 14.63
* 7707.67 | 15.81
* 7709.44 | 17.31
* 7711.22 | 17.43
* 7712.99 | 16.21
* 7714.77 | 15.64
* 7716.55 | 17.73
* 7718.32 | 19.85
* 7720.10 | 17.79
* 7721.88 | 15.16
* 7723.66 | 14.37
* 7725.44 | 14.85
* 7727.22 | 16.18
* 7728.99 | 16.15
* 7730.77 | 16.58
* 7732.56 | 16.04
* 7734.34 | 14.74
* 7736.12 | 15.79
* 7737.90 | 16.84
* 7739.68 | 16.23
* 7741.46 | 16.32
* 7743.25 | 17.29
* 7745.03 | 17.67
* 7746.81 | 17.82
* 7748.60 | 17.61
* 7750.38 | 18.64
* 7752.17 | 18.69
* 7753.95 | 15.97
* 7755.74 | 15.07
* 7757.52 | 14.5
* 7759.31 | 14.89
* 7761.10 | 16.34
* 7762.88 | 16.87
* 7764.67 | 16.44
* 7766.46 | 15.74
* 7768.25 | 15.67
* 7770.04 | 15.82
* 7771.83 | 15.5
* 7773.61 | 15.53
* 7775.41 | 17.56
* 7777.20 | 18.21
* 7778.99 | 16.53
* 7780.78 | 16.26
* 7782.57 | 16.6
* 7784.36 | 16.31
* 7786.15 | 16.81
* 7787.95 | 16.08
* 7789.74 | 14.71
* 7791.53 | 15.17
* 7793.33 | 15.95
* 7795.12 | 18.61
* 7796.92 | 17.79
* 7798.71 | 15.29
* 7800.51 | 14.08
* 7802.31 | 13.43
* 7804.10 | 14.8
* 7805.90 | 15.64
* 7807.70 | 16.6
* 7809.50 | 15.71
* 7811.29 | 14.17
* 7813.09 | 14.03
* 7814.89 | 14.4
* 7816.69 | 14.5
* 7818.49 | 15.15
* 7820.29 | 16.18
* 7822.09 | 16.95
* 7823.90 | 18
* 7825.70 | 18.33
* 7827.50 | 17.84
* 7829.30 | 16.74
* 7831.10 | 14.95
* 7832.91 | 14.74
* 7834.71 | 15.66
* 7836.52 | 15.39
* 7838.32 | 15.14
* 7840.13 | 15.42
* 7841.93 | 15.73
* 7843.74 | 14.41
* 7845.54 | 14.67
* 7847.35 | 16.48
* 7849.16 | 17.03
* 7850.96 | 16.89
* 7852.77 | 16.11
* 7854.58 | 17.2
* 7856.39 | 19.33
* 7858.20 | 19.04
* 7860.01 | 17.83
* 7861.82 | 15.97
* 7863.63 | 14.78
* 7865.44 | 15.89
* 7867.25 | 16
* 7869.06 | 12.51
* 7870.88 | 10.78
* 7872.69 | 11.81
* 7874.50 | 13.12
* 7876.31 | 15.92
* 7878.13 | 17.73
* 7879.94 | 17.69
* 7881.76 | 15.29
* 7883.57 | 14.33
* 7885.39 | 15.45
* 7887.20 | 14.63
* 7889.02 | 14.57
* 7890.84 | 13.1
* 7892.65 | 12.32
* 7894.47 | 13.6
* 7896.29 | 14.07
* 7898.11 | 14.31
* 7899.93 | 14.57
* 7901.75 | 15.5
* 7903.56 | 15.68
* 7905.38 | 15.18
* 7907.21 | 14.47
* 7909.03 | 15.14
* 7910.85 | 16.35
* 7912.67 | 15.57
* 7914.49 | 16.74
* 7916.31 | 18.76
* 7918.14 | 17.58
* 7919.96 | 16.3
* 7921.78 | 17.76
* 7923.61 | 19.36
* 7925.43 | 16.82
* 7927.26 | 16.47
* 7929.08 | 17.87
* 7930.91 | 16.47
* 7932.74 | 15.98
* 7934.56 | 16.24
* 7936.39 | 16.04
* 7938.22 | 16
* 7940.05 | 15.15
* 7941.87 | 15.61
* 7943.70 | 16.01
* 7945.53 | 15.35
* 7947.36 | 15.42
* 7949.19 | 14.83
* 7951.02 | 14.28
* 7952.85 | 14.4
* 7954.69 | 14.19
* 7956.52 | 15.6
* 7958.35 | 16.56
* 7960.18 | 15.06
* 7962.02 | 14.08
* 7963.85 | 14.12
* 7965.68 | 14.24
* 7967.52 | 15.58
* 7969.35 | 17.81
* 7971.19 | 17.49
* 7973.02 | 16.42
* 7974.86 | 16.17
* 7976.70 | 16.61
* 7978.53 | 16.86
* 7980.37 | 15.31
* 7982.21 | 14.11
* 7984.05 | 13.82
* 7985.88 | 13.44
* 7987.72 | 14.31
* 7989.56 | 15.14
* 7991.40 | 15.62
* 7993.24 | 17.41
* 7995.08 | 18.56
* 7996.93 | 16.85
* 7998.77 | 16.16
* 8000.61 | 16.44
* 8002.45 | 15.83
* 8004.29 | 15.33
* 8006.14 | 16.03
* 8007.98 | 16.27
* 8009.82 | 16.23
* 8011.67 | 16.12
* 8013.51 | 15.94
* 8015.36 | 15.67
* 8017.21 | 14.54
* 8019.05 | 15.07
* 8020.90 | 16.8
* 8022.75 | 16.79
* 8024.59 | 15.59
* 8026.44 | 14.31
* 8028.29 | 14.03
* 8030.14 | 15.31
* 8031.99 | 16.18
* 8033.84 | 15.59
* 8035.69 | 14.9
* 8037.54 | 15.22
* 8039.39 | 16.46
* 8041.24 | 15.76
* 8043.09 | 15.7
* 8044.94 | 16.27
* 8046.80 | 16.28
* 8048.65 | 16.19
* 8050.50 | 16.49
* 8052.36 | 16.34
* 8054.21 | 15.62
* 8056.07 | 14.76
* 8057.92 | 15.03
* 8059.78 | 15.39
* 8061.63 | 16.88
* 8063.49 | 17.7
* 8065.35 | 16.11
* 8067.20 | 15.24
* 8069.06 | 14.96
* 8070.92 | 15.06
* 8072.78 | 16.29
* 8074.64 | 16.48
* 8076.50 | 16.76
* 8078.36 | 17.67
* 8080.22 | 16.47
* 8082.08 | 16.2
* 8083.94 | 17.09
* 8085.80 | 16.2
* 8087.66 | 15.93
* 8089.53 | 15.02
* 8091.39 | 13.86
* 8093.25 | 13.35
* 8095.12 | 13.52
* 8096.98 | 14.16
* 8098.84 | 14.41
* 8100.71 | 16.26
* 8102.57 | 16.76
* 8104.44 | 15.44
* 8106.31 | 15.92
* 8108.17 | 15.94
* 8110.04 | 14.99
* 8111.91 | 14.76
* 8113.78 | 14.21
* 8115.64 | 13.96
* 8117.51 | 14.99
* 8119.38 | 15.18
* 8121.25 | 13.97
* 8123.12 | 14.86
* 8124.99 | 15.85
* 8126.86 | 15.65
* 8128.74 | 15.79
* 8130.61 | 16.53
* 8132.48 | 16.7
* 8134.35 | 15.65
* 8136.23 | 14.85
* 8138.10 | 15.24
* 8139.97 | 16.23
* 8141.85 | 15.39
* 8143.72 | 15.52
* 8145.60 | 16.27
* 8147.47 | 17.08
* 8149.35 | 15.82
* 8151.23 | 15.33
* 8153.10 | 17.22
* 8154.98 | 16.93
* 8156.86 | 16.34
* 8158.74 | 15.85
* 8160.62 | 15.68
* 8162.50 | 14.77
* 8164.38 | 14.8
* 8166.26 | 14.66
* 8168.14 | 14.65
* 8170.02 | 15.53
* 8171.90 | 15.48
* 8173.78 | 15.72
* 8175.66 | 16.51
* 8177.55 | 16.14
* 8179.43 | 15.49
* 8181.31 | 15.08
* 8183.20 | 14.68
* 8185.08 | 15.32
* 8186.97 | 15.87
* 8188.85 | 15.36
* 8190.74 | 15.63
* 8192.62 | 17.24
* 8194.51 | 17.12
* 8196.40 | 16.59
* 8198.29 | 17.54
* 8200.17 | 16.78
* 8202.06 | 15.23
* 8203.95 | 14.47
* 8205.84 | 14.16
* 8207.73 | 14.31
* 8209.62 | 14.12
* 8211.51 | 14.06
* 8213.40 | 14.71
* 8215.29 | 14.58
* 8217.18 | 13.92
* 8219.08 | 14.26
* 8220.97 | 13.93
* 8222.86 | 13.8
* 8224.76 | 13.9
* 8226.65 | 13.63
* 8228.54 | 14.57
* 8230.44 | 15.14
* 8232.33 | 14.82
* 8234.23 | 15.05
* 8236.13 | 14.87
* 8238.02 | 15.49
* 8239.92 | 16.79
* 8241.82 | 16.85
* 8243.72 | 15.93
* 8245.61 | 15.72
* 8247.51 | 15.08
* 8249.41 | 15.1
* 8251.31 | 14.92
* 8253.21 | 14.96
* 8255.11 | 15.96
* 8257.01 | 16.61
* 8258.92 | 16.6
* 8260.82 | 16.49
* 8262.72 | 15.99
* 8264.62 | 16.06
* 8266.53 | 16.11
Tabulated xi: 0.55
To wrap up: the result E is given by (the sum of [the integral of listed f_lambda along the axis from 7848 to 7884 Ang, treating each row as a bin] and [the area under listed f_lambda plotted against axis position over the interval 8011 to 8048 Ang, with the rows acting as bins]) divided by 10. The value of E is 115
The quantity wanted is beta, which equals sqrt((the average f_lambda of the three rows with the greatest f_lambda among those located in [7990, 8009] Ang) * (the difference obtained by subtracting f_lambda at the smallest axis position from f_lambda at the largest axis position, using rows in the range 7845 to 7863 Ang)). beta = 4.8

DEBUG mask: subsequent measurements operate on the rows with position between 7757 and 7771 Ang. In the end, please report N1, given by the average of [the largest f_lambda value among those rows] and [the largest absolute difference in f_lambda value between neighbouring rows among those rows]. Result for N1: 9.2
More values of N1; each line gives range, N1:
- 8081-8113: 9.5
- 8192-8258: 9.5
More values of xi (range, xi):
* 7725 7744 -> 0.55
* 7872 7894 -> 1.52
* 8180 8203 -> 0.51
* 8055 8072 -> 0.52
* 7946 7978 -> 0.57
